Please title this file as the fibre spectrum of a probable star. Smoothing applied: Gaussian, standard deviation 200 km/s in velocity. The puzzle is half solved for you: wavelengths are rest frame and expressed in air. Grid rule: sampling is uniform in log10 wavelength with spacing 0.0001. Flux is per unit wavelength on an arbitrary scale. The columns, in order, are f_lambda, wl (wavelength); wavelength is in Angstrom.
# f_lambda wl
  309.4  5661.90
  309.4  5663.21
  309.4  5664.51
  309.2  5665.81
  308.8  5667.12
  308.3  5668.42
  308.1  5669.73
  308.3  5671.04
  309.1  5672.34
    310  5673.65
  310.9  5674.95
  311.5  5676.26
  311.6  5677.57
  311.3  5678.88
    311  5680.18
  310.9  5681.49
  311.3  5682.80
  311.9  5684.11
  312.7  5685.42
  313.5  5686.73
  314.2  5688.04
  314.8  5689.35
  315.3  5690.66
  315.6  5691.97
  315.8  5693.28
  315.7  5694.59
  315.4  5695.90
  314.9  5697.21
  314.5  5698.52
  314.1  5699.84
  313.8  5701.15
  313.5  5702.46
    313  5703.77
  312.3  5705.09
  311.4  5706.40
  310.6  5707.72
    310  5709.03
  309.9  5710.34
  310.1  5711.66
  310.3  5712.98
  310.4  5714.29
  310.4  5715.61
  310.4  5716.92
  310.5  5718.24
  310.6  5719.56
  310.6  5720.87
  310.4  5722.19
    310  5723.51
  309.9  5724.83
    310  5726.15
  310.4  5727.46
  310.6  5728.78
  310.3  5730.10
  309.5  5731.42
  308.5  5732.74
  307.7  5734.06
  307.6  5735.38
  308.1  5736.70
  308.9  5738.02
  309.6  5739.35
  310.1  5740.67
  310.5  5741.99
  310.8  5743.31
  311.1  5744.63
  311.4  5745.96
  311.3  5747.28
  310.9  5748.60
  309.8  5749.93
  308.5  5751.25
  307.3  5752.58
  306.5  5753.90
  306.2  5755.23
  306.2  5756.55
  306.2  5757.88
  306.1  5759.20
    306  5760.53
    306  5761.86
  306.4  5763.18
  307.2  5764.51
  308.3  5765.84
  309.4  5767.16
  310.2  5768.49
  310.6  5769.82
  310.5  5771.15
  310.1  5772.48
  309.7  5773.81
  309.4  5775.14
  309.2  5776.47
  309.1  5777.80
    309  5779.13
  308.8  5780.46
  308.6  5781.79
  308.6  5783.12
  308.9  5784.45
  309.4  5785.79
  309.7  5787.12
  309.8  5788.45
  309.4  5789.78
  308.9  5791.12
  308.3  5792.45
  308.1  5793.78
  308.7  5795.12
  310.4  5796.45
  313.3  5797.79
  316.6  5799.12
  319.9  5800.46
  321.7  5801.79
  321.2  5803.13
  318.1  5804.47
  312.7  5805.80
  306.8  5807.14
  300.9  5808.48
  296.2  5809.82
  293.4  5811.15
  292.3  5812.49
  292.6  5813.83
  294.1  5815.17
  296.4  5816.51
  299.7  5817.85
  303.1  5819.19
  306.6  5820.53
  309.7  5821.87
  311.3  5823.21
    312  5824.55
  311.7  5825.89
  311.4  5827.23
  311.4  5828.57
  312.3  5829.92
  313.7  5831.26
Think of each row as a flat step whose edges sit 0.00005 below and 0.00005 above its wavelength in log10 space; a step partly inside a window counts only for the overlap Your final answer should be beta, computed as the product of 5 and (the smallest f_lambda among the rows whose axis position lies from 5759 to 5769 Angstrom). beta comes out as 1530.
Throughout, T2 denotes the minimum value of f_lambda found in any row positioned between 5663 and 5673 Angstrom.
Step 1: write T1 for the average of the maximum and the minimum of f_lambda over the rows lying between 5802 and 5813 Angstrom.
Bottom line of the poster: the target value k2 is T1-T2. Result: -1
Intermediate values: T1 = 307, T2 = 308.1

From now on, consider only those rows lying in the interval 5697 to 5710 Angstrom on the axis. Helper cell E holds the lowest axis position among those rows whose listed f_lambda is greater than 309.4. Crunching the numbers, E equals 5697.21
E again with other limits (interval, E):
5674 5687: 5674.95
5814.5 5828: 5821.87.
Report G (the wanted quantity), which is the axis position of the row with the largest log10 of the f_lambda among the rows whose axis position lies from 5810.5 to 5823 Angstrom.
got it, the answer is 5821.87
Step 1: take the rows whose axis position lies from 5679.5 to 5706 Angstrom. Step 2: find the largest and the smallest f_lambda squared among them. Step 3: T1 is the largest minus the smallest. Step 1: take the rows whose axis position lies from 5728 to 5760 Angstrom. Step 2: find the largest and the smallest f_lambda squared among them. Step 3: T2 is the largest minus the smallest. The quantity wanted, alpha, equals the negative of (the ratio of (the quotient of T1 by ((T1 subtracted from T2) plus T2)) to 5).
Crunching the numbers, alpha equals -0.18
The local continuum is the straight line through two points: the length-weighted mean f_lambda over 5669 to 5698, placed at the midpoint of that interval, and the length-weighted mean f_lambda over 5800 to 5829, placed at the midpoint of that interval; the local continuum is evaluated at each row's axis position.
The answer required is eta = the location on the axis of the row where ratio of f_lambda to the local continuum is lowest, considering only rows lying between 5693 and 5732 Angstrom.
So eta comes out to 5710.34 Angstrom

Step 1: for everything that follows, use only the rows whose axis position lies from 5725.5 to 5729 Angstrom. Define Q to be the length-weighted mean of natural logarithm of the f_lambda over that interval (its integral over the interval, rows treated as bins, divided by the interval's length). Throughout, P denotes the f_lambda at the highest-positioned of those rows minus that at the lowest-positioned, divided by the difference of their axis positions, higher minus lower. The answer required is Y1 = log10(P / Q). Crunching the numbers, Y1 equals -1.4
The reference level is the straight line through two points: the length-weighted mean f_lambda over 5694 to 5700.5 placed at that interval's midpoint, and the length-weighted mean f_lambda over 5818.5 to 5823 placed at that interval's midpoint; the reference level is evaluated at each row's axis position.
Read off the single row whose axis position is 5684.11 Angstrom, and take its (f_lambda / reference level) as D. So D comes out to 0.99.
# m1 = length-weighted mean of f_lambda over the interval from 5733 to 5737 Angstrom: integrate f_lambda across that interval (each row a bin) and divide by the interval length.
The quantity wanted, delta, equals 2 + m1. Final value 310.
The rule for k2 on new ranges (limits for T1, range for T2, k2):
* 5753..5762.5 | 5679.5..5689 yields -5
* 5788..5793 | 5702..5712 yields -1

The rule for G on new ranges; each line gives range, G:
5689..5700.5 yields 5693.28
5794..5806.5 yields 5801.79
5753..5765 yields 5764.51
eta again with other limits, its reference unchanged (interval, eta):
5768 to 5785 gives 5781.79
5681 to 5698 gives 5681.49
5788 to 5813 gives 5812.49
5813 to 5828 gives 5813.83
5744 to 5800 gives 5755.23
